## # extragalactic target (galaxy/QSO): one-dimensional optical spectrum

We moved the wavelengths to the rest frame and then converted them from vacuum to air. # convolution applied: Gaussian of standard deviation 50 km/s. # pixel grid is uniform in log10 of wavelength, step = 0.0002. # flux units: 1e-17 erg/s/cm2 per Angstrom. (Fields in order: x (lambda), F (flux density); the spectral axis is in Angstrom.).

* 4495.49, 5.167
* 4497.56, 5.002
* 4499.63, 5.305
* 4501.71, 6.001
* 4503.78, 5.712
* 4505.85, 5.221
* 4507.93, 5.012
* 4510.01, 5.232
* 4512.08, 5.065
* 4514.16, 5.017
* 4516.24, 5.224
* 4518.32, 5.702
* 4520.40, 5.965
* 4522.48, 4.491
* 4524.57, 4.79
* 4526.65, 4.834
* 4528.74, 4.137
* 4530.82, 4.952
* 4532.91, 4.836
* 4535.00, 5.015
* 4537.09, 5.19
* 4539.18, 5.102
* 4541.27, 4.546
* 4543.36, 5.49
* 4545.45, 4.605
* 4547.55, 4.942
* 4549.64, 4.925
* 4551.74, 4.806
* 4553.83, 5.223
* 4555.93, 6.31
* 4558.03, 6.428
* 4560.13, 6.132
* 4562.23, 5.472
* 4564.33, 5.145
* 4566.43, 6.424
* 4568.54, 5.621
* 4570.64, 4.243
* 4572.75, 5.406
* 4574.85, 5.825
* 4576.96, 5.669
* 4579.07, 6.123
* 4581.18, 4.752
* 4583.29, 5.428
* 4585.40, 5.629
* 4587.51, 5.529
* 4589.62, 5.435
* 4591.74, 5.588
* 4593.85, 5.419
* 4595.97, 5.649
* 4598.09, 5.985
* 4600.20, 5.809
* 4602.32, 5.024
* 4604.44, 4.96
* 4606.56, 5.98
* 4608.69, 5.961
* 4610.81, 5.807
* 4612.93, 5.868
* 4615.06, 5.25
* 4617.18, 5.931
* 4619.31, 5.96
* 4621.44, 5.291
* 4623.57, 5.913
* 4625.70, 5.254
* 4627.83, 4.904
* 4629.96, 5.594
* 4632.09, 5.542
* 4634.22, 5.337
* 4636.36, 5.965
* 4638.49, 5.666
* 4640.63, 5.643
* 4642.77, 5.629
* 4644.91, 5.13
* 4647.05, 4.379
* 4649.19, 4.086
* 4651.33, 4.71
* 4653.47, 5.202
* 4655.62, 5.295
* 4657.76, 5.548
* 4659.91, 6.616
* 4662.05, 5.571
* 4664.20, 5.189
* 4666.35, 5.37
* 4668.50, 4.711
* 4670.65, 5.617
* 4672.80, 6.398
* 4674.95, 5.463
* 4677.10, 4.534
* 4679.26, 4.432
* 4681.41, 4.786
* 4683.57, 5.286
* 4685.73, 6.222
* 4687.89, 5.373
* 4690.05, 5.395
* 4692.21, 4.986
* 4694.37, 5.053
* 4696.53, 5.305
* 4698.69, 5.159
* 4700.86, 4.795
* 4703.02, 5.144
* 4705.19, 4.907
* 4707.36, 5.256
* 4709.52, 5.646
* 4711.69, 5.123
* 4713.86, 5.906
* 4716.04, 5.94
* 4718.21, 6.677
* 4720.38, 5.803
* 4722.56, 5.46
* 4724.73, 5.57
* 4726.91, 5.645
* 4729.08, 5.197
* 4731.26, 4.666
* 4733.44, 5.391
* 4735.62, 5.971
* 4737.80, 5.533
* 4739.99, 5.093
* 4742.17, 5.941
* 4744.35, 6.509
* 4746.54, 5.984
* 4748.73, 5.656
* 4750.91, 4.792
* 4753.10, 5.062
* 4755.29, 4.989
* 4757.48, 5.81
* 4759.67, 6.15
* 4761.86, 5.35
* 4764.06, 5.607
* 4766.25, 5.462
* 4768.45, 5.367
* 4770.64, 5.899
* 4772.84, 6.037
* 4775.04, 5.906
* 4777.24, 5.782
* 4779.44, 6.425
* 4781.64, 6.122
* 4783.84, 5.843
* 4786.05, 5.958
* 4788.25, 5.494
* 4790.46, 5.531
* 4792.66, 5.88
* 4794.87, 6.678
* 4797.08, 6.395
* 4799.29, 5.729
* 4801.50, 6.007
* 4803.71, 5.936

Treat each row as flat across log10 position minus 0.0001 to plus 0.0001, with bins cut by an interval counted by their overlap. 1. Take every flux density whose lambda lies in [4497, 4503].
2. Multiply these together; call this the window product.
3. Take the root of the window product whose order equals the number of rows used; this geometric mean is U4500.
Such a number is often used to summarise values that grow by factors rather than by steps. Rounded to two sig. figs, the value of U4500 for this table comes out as 5.4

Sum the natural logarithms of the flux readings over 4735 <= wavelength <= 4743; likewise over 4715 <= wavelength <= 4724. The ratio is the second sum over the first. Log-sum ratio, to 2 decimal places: 1.03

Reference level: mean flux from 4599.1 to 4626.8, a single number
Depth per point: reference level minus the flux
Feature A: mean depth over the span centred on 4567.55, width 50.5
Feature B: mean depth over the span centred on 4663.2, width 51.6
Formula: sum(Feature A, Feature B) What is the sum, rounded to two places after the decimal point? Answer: 0.48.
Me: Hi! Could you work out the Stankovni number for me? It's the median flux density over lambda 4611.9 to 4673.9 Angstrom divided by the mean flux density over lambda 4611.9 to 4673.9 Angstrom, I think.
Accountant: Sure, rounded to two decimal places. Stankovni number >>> 1.02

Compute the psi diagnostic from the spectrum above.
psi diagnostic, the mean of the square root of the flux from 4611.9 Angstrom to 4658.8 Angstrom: 2.31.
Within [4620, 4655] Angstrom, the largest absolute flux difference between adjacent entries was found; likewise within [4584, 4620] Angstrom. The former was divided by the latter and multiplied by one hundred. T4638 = 74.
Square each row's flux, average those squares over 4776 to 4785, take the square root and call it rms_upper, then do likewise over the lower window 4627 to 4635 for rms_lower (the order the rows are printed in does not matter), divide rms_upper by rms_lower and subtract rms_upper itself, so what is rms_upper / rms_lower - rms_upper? -4.9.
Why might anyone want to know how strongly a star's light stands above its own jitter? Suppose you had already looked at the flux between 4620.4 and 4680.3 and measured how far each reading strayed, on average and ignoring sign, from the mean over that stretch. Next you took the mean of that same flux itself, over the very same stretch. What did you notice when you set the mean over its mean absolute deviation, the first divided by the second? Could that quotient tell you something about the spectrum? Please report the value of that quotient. 12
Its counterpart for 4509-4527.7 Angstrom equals 15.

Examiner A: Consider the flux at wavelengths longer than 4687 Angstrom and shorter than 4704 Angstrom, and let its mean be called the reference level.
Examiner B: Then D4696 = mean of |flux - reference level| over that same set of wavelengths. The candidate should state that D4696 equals 0.16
